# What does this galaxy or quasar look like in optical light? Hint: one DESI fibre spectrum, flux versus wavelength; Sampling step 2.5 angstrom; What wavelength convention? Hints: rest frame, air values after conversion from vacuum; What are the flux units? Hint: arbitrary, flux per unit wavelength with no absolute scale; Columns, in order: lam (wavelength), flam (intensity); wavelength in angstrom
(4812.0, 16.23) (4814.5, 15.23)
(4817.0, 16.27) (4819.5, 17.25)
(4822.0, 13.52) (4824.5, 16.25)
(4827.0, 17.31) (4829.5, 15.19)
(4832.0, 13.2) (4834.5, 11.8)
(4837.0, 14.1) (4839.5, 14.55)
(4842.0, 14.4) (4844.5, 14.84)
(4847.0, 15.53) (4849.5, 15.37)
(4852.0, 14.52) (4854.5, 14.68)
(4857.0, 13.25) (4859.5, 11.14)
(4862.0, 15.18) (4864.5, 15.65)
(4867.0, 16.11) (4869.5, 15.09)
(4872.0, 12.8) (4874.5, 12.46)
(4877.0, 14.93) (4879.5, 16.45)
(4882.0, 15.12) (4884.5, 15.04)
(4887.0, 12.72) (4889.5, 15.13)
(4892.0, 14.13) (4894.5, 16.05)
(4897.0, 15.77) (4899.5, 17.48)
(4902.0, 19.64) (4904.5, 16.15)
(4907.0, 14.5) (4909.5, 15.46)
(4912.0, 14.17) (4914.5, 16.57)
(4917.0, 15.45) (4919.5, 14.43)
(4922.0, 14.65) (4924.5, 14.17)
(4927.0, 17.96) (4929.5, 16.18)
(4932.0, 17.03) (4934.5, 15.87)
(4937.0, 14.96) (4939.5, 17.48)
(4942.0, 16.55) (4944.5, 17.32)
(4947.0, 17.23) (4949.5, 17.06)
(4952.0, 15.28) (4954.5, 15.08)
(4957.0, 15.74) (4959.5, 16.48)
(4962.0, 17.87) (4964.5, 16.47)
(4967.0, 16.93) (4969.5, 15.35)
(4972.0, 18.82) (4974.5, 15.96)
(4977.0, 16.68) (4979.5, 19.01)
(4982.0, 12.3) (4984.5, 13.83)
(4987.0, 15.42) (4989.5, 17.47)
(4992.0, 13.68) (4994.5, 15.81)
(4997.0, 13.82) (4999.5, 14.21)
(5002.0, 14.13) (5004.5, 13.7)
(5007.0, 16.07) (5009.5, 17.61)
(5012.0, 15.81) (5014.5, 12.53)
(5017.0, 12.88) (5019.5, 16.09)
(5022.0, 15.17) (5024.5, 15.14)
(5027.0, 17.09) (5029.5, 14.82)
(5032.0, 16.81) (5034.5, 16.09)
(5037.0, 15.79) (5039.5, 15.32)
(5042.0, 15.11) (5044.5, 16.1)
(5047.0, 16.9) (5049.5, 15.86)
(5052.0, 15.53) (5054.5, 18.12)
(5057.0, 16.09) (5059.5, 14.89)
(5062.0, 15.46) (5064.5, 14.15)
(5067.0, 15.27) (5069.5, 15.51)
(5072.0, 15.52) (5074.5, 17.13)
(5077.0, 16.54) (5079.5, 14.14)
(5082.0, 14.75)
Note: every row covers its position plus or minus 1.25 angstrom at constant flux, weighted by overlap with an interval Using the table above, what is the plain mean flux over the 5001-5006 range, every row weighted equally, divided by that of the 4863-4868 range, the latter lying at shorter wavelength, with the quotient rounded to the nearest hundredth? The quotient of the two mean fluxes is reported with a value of 0.88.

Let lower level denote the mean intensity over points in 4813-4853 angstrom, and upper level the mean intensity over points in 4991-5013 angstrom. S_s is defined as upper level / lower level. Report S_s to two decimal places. 1.00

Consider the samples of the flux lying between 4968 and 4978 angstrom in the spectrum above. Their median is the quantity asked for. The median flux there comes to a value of 16.3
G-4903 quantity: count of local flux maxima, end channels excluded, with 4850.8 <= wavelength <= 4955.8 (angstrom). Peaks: 13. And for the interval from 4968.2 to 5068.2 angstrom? 12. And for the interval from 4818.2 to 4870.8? 5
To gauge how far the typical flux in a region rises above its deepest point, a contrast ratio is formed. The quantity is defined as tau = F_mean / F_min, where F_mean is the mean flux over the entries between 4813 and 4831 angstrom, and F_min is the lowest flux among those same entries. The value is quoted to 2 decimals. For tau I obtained 1.17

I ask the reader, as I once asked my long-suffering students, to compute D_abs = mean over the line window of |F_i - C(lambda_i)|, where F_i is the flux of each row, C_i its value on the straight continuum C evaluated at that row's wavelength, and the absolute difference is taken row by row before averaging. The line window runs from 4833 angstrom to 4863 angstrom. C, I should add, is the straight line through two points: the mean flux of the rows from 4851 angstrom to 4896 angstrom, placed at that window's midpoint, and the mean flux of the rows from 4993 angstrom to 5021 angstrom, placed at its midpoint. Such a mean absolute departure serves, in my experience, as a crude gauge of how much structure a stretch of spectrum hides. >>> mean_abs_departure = 0.93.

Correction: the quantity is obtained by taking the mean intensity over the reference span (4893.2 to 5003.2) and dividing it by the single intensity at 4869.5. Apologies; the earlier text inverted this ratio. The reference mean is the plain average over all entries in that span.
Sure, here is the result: 1.06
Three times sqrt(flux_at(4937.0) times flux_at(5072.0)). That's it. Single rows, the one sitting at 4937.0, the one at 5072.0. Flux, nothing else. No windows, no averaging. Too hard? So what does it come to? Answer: 46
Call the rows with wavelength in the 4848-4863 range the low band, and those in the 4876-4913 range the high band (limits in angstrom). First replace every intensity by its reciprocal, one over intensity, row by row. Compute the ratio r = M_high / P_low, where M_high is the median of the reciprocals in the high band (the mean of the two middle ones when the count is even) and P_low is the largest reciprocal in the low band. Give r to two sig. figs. 0.74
